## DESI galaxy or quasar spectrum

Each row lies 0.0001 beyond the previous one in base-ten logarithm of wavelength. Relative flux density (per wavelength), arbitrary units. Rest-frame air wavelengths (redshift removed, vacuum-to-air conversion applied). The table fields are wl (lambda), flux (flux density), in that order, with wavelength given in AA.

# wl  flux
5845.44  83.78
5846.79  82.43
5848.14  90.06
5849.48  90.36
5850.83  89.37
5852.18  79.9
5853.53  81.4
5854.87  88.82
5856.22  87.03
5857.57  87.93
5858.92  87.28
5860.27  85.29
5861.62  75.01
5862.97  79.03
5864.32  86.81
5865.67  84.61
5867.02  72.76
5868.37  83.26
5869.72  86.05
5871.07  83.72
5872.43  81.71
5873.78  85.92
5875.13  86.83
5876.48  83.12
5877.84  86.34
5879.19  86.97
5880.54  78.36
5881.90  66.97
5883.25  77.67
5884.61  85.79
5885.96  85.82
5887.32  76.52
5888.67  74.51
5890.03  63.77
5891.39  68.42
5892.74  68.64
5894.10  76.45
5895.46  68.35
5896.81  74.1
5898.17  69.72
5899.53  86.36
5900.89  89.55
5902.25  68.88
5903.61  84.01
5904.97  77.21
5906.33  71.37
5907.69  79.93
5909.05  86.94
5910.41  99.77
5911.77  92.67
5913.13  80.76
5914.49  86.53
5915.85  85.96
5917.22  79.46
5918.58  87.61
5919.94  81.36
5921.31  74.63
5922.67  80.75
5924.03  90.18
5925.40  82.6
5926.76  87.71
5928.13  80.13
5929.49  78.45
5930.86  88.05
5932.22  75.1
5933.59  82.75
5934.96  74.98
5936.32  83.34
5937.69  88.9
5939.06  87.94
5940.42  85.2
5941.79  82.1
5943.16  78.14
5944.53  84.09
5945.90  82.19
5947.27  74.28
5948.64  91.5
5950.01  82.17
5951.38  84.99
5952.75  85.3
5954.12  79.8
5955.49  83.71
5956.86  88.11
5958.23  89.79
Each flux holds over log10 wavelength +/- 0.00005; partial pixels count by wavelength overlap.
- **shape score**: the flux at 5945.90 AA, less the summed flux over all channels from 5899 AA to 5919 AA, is -1175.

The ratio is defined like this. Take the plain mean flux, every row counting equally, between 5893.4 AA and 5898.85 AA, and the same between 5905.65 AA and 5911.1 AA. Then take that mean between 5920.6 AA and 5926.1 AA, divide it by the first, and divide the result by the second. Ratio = 0.0135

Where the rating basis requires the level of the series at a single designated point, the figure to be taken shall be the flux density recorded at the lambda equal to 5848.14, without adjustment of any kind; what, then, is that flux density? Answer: 90.06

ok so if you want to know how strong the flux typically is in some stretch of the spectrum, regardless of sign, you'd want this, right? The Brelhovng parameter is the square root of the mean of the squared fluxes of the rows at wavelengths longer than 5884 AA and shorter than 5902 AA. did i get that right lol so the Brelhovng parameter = 76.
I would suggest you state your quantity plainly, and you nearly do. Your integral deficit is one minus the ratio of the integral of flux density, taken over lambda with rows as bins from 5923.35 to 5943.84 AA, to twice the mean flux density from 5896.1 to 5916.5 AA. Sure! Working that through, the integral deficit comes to -9.3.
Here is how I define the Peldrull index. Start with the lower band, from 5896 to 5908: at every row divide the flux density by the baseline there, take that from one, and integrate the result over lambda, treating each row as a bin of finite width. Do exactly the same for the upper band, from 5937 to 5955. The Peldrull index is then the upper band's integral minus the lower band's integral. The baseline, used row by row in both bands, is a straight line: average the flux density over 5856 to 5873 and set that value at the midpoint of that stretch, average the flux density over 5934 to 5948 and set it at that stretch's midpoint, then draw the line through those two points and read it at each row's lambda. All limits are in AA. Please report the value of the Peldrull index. -1.03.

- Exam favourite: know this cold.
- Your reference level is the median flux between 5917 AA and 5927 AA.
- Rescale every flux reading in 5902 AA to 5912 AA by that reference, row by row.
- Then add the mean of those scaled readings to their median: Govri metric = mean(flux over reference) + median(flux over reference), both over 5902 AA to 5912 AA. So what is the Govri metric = 2.01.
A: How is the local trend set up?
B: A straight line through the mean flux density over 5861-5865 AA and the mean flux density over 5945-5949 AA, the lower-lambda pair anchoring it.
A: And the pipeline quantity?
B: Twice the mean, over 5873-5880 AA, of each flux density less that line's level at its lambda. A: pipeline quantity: 10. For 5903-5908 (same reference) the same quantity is -7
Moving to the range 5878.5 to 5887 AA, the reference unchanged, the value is -1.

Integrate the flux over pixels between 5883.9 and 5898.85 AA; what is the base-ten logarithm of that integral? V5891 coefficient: 3.04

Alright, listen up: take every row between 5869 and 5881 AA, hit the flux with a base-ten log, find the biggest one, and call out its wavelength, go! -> 5879.19 AA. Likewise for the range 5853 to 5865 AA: 5854.87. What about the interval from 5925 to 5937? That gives 5930.86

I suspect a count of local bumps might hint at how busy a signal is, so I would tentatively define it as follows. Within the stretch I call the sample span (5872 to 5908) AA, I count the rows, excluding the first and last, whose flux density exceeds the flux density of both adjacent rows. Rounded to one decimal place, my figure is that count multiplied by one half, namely 3.5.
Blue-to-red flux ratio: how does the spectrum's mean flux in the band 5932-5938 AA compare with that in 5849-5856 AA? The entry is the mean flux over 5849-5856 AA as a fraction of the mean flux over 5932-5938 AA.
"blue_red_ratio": 1.06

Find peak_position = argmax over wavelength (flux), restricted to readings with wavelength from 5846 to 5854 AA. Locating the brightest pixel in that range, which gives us 5849.48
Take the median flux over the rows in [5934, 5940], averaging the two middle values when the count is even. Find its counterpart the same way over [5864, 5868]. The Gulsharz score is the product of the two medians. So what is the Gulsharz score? 7246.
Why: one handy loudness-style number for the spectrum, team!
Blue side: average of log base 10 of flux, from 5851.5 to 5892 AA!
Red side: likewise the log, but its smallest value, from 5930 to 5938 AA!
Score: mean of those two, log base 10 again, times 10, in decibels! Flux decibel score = 2.768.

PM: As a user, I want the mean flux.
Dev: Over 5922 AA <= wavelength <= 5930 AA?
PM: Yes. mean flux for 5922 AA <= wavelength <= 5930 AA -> 83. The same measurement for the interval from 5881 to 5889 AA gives 78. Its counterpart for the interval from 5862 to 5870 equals 82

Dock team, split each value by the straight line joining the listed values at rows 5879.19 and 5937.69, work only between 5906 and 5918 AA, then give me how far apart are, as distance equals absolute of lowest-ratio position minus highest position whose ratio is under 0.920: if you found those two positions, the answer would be 10.9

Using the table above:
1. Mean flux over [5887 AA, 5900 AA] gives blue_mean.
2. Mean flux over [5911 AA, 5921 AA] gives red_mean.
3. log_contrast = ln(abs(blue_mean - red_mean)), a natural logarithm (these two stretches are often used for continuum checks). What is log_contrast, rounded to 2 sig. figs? 2.5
